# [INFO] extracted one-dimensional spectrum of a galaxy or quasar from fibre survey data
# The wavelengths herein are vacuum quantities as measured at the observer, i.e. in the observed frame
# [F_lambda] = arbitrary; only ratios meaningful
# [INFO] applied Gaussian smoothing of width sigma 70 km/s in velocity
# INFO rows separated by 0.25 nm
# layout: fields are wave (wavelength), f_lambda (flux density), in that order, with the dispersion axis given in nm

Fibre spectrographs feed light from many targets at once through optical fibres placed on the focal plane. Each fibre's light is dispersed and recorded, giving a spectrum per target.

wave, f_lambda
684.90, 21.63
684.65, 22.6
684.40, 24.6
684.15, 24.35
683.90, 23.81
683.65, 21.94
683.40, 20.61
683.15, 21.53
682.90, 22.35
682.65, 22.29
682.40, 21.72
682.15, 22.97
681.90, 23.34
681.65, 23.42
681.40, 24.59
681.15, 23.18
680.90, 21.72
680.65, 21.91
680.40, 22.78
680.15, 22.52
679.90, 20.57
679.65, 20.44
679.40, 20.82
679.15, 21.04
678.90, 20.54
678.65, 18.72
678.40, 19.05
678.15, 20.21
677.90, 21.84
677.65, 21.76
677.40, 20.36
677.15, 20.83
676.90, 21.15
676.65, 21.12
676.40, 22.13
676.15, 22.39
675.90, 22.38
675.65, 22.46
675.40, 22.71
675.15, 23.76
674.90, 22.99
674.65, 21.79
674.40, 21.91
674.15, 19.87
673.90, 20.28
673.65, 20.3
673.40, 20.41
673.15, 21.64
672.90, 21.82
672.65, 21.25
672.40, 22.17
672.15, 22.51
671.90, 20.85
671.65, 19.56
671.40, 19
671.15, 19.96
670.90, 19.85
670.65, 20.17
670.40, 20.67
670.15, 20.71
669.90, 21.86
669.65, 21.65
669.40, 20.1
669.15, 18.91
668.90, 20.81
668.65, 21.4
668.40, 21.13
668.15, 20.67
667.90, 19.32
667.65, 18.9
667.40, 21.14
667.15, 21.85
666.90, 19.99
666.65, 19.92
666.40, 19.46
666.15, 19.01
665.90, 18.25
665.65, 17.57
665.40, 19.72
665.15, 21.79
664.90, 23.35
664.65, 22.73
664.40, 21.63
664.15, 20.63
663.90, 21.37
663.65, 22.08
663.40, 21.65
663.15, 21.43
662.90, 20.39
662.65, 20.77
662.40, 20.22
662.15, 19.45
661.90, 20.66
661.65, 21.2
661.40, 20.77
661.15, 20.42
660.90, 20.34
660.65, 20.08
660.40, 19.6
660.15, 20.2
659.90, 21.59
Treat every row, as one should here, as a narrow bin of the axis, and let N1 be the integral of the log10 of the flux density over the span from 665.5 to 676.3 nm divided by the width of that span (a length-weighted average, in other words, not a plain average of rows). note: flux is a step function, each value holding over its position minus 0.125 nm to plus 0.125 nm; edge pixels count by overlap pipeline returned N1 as 1.317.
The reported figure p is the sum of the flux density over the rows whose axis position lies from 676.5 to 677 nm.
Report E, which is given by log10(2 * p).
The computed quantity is 1.9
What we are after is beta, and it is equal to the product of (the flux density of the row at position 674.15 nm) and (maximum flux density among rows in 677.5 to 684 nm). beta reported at 489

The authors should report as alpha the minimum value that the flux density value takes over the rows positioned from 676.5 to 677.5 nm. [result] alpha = 20.36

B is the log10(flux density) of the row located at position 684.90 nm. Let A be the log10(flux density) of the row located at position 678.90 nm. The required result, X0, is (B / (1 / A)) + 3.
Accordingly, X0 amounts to 4.75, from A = 1.31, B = 1.34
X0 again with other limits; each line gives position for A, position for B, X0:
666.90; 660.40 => 4.68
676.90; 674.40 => 4.78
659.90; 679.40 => 4.76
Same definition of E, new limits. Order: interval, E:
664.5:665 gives 2.0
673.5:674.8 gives 2.3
